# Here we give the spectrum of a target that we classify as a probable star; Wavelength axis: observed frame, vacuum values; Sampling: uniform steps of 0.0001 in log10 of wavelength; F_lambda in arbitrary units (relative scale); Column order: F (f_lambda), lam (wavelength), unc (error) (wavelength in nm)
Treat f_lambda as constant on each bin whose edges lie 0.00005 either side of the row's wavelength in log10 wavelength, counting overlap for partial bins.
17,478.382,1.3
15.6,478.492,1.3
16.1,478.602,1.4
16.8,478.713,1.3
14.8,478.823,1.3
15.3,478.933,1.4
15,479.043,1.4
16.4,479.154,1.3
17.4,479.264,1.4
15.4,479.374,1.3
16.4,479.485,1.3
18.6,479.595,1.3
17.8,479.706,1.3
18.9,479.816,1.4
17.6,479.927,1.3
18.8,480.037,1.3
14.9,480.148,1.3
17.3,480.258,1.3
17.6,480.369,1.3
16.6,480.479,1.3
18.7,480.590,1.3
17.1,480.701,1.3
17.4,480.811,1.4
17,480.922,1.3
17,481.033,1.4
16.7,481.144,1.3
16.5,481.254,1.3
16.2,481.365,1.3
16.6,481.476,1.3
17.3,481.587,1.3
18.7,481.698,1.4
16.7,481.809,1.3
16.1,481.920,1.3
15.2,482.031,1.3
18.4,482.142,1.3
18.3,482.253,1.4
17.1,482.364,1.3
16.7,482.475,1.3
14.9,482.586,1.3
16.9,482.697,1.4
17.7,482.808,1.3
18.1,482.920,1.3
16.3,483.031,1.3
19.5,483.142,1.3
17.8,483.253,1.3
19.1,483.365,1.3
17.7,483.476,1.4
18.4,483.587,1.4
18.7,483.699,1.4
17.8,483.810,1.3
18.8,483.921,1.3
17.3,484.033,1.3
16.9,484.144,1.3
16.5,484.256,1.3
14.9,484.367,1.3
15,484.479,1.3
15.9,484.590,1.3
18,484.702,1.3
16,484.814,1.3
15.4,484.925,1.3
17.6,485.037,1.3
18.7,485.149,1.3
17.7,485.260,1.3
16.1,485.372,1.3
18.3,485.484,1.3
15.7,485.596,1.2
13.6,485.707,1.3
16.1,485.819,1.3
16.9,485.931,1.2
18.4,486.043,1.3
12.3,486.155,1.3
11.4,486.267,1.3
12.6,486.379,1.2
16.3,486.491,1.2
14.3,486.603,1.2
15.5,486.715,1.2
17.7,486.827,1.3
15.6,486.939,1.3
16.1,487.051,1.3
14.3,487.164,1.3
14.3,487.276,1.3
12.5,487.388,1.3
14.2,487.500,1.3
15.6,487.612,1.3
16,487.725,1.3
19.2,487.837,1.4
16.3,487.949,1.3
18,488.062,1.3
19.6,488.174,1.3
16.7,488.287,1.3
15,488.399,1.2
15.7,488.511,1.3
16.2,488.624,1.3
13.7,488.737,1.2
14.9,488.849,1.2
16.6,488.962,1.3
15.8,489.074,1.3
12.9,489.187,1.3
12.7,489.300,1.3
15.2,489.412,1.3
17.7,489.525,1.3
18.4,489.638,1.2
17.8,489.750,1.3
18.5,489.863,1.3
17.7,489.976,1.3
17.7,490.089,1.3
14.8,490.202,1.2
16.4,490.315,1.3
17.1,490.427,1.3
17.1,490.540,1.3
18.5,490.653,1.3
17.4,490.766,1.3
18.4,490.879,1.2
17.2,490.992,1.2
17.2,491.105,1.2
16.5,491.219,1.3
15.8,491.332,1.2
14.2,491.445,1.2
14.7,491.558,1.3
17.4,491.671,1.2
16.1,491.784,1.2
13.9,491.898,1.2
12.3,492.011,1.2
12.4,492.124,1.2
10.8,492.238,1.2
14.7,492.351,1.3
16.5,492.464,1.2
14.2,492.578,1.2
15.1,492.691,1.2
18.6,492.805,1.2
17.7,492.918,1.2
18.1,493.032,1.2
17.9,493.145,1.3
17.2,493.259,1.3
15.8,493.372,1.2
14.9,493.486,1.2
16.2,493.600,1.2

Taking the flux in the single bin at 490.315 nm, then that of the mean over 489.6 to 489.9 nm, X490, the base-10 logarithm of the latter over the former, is 0.05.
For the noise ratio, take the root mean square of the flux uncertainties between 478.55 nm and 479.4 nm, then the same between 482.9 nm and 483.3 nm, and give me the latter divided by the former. 0.96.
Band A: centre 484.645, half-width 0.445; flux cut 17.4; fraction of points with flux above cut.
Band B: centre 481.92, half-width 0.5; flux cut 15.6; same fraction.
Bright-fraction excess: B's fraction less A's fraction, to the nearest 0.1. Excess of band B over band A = 0.6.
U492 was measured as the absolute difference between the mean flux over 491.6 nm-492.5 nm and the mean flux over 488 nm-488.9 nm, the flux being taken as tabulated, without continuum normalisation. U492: 2.0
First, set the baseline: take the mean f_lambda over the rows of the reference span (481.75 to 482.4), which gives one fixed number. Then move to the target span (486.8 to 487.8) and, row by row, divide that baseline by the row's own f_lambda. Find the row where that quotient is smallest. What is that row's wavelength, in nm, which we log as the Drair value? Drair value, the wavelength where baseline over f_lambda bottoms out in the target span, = 486.827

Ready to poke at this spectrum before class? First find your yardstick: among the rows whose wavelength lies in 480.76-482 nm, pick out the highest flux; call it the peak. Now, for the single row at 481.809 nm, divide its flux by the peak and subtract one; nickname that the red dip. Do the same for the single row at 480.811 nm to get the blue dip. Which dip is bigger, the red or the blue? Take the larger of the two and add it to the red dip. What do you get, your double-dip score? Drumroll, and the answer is -0.18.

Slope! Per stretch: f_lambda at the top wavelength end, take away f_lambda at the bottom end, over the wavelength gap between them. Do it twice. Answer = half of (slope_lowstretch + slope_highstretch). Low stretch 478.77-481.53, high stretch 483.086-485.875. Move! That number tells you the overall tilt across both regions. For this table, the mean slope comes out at -0.3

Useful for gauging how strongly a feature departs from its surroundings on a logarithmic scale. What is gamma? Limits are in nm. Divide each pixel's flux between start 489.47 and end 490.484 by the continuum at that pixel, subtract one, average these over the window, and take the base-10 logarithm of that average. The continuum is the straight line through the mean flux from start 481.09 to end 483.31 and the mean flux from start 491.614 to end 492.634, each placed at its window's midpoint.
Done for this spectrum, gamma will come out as -0.78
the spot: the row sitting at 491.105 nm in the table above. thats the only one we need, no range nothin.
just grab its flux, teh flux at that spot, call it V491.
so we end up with 17.2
